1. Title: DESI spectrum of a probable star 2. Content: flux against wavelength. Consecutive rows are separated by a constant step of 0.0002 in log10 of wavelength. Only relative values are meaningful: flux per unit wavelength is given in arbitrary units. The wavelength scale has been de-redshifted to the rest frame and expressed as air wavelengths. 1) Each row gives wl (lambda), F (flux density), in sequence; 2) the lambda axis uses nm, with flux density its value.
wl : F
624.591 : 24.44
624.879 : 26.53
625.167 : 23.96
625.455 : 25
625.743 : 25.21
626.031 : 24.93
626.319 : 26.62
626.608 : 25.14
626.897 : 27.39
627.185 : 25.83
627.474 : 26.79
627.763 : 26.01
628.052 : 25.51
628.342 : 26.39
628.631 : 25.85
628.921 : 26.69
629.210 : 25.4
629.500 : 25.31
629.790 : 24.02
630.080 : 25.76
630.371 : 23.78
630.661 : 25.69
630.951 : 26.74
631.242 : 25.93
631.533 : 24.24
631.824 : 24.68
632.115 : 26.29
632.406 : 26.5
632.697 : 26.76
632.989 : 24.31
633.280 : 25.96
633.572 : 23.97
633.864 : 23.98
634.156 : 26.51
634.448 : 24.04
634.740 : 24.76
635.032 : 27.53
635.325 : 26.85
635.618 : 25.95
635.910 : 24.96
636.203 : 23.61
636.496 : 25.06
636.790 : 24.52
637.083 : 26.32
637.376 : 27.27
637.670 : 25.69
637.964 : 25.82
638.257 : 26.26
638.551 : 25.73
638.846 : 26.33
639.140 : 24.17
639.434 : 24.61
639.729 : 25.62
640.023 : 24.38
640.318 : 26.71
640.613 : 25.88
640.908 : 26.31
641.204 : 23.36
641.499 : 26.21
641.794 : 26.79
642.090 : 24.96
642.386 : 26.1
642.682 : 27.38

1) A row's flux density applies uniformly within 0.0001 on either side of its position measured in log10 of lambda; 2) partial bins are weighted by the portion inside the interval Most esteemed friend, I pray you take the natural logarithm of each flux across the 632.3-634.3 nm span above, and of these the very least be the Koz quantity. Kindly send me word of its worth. 3.177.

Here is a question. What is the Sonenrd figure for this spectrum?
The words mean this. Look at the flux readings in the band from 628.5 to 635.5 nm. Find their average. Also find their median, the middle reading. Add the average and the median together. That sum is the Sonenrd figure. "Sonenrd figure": 51.2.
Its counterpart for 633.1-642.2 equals 51.2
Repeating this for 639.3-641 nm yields 51.3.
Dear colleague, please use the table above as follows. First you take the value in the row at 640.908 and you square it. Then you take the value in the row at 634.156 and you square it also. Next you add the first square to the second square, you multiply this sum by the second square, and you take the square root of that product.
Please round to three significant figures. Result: 990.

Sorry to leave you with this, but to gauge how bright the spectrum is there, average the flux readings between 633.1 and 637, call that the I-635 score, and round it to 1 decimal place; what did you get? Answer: 25.2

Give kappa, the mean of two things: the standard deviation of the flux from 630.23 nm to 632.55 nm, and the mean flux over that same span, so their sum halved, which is 13.3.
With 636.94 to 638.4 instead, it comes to 13.4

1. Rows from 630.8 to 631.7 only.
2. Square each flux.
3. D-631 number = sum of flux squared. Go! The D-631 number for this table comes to 1975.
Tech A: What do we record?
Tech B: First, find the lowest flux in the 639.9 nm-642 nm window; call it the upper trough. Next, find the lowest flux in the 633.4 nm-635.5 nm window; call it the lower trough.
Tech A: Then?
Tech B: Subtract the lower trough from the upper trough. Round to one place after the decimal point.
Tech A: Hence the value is -0.6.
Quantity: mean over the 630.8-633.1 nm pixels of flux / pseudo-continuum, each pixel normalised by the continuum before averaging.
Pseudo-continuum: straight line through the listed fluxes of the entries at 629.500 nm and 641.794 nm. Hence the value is 1.00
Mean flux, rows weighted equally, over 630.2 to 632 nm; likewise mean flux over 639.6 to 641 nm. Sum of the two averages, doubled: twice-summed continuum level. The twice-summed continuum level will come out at 101.9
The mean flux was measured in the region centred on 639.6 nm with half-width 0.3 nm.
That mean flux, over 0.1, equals 251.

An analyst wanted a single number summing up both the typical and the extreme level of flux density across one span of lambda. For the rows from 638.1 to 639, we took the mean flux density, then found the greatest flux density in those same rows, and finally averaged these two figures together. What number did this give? 26.2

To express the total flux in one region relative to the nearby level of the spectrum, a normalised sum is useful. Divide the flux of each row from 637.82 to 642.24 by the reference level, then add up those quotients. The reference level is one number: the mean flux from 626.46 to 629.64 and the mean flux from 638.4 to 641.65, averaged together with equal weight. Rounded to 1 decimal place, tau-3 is 14.9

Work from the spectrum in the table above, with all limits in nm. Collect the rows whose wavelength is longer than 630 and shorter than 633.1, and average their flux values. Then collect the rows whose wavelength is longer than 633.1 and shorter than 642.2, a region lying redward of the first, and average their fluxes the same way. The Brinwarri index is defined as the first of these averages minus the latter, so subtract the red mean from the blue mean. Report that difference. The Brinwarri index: 0.03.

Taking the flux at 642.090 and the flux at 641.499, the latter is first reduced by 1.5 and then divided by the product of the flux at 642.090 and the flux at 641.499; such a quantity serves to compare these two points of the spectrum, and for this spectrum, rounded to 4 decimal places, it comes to 0.0378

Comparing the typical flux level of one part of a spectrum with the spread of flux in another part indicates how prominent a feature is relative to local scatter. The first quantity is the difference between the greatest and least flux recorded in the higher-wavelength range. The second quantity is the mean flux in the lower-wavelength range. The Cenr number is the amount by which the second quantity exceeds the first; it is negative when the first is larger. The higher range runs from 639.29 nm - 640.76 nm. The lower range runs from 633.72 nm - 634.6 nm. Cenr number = 22.5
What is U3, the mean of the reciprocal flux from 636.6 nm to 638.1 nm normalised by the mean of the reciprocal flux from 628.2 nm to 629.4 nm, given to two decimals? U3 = 1.01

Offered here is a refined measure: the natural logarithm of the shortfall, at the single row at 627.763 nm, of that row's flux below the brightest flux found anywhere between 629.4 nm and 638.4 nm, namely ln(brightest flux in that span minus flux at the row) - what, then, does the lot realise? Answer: 0.4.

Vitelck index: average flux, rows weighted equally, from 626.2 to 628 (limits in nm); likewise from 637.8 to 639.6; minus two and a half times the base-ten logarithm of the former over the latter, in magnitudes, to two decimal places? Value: -0.03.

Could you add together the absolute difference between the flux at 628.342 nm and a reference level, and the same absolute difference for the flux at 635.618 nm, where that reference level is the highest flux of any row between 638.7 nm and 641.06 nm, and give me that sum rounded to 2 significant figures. 1.1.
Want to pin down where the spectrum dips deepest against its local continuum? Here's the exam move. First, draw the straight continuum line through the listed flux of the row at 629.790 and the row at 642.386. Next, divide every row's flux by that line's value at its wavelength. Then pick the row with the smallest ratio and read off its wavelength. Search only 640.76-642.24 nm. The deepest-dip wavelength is 641.204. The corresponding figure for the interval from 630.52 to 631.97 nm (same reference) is 631.533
